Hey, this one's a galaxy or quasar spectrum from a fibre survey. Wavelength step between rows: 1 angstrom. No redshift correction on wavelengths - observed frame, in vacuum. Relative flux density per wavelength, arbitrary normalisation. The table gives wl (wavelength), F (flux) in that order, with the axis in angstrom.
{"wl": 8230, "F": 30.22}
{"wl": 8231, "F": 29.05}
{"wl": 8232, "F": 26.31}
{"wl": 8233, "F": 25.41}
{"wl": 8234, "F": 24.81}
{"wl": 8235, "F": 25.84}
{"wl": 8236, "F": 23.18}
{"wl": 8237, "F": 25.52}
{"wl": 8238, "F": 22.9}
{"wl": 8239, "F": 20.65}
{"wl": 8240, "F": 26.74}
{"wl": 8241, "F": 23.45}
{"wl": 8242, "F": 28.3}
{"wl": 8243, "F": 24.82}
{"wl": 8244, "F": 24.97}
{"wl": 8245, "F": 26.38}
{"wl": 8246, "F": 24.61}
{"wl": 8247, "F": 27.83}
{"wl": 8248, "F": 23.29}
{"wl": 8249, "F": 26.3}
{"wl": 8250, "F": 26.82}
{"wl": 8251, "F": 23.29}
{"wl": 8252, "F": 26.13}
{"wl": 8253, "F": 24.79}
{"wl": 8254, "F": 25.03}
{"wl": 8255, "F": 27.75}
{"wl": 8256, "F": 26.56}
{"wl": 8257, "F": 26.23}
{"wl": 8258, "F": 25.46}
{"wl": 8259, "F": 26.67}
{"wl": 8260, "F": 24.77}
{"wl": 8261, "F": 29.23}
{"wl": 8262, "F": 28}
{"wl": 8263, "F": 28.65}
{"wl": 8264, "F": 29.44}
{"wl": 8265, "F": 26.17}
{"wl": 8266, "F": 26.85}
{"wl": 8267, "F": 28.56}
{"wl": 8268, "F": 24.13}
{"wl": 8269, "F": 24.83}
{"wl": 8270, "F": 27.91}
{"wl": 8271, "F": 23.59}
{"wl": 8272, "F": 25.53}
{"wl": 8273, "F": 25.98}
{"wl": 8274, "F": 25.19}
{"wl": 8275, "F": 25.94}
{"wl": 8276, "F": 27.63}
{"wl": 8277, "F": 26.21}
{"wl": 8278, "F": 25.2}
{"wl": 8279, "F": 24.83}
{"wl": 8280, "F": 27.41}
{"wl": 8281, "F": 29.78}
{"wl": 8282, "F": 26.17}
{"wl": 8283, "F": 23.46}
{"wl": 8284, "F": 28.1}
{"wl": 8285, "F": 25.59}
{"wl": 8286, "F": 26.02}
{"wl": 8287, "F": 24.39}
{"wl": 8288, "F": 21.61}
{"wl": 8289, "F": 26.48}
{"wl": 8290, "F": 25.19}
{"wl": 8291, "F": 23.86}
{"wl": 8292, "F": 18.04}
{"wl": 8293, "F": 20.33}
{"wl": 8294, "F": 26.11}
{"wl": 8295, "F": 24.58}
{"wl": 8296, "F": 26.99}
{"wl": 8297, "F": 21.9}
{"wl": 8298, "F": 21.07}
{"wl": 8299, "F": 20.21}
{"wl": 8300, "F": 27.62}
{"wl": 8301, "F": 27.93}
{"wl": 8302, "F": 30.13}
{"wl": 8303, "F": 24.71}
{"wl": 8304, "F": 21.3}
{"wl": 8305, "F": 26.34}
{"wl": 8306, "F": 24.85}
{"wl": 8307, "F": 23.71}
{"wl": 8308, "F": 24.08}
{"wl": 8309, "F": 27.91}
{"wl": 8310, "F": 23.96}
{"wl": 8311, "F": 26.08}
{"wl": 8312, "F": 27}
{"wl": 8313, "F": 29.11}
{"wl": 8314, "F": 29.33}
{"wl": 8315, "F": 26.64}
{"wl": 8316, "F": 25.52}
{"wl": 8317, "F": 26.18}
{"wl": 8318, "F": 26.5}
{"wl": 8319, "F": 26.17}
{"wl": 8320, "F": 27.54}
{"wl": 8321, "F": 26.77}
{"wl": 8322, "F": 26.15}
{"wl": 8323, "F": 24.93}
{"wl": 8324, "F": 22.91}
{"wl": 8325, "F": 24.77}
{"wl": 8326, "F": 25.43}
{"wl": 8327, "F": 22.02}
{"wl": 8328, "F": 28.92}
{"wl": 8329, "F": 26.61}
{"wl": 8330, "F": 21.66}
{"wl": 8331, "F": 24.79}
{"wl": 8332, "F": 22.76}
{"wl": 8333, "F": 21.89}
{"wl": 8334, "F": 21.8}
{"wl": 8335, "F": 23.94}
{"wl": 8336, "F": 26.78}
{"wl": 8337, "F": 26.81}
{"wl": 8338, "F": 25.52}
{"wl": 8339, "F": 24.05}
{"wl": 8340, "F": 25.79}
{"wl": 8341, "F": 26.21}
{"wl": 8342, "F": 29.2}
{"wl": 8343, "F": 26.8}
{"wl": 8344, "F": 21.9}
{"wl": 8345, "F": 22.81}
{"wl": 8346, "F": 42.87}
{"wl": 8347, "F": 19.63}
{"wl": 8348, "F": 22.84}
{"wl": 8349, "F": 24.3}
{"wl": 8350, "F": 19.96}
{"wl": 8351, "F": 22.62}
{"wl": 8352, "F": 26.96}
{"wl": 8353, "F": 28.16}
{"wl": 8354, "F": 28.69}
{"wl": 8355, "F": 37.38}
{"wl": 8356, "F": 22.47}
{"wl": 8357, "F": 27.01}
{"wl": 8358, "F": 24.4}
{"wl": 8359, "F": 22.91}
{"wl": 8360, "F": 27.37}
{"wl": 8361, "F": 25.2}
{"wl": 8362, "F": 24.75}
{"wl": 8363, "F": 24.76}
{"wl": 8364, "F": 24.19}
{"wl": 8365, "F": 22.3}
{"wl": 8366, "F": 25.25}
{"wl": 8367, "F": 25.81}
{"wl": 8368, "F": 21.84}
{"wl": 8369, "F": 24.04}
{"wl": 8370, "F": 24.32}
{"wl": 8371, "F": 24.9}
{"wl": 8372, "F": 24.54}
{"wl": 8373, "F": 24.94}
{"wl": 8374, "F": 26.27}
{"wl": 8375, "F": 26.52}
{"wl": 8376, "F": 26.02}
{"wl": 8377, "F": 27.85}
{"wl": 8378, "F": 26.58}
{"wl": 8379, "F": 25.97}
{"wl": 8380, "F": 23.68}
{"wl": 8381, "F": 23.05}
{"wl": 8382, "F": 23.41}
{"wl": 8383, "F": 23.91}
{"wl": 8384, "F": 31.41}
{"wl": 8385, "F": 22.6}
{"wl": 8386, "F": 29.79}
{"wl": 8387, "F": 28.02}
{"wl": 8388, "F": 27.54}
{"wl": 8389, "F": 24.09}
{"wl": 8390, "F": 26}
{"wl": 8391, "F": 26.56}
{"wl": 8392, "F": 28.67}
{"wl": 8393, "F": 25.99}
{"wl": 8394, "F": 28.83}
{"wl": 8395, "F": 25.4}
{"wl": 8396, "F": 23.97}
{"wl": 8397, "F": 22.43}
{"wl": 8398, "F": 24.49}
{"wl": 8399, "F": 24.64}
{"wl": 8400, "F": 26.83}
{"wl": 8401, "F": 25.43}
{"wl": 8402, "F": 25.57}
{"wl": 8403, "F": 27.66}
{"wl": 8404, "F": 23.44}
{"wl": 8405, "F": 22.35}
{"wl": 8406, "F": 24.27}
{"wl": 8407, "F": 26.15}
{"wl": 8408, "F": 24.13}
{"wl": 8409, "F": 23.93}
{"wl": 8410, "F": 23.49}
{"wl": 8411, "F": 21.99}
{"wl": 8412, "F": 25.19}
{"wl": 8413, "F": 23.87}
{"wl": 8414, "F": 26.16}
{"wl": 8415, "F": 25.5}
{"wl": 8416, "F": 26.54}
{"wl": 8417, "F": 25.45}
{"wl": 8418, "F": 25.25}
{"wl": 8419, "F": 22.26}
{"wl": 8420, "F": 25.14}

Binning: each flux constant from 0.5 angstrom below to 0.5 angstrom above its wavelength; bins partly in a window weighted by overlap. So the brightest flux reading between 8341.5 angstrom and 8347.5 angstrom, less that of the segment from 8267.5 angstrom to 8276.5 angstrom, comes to 15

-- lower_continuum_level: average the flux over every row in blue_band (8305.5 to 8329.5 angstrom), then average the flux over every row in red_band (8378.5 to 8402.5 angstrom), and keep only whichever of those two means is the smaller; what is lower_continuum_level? 25.8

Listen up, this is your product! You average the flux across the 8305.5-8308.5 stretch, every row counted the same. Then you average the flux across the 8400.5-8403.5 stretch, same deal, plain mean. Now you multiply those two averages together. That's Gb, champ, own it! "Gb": 635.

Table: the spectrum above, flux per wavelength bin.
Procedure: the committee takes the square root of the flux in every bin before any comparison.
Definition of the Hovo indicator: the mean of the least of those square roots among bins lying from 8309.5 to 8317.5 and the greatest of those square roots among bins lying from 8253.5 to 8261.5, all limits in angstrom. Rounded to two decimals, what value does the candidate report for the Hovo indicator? 5.15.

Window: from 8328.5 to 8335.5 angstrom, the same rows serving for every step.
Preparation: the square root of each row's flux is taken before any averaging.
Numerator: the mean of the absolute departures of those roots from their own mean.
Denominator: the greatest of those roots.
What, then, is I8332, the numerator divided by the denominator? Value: 0.030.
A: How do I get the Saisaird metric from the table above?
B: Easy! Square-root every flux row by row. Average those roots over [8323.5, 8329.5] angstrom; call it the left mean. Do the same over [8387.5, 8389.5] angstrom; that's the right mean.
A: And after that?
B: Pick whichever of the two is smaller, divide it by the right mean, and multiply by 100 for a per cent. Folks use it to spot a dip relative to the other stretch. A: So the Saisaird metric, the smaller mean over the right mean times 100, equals 99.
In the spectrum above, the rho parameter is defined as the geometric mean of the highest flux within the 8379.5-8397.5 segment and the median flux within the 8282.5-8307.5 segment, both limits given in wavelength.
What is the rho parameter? 27.9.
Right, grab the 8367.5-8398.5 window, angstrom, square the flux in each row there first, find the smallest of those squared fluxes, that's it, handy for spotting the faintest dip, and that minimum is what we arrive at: 477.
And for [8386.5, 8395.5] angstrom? 580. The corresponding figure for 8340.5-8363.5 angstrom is 385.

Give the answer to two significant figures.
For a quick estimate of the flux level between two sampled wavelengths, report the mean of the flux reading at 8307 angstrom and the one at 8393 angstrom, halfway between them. 25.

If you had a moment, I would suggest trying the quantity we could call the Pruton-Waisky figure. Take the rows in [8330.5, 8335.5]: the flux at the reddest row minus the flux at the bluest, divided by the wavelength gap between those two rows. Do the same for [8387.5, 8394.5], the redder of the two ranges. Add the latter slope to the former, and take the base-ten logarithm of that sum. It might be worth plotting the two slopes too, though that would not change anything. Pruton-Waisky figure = -2.6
